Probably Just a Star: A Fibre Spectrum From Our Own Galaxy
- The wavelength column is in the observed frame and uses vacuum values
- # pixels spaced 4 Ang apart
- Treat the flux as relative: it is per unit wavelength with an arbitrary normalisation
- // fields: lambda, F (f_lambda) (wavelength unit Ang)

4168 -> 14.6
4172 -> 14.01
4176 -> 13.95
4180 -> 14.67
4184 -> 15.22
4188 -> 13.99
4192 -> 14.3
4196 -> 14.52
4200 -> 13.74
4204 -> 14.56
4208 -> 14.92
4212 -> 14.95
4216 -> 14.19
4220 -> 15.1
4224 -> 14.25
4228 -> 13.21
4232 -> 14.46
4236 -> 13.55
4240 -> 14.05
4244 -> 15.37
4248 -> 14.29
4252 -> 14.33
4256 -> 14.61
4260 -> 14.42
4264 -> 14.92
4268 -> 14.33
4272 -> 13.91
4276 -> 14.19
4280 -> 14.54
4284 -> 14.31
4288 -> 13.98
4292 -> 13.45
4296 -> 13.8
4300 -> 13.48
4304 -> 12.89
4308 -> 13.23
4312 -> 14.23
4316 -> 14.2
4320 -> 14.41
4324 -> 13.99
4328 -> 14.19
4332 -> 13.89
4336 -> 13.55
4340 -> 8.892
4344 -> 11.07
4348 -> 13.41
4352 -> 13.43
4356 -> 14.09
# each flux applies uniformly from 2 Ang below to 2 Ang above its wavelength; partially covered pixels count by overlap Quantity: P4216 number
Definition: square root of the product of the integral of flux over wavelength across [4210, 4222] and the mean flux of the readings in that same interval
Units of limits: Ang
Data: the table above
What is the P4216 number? 51.1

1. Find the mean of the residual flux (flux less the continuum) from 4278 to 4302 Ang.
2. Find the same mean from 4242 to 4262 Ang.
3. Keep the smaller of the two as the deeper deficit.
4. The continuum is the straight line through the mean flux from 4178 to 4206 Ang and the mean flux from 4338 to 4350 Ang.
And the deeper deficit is 1.5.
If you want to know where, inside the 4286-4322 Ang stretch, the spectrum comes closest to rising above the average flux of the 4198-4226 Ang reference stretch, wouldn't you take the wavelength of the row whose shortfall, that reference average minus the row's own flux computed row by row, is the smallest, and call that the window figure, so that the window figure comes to 4320 Ang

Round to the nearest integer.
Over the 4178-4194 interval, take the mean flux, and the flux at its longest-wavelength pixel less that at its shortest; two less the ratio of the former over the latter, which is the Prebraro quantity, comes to 41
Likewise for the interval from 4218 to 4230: 10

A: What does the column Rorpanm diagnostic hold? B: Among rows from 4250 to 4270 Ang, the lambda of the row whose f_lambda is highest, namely 4264 Ang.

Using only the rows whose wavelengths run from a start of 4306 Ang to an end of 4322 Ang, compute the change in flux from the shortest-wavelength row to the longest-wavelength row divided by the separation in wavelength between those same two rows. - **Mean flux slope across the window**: 0.10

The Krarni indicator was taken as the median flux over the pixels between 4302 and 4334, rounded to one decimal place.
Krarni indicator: 14.1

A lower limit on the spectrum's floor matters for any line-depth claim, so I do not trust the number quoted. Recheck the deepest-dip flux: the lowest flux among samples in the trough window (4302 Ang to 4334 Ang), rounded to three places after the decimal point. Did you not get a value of 12.890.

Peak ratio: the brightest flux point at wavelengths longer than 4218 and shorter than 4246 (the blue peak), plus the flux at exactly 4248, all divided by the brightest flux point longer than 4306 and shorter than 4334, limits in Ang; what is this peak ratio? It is 2.058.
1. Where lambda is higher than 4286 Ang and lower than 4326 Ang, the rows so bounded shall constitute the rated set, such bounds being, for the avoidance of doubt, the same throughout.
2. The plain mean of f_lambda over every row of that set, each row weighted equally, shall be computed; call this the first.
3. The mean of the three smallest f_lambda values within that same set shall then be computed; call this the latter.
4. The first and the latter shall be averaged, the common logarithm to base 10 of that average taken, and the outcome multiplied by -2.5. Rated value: -2.82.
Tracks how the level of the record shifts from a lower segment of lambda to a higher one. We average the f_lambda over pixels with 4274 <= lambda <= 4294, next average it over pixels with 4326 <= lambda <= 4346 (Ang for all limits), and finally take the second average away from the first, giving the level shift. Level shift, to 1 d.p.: 1.8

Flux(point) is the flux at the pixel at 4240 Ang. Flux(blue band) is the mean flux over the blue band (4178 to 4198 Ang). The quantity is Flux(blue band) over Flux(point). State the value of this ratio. 1.03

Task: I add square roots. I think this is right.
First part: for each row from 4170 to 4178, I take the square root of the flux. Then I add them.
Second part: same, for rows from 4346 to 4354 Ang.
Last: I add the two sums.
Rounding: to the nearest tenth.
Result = 14.8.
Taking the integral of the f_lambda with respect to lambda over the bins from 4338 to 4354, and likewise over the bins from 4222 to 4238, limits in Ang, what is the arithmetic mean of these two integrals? 205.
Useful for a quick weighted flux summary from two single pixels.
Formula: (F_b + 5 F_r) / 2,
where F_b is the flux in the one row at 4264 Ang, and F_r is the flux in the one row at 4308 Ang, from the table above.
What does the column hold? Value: 40.5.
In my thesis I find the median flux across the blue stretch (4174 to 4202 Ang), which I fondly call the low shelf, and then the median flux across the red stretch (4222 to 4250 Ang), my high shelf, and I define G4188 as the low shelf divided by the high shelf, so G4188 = 1.00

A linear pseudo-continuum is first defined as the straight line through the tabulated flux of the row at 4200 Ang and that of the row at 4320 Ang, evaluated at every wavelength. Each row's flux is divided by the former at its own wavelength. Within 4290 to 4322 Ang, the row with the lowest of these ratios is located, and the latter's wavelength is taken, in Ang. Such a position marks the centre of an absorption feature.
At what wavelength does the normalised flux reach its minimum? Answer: 4304 Ang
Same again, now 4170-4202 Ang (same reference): 4200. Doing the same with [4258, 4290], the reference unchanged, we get 4288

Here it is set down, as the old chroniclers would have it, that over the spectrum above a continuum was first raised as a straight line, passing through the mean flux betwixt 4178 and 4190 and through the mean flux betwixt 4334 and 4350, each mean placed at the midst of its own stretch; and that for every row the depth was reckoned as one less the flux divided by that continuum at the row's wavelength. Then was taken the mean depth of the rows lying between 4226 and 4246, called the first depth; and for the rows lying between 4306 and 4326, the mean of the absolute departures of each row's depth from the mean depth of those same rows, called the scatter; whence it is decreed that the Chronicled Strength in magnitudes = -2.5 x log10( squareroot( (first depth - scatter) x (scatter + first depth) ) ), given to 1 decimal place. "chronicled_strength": 4.7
